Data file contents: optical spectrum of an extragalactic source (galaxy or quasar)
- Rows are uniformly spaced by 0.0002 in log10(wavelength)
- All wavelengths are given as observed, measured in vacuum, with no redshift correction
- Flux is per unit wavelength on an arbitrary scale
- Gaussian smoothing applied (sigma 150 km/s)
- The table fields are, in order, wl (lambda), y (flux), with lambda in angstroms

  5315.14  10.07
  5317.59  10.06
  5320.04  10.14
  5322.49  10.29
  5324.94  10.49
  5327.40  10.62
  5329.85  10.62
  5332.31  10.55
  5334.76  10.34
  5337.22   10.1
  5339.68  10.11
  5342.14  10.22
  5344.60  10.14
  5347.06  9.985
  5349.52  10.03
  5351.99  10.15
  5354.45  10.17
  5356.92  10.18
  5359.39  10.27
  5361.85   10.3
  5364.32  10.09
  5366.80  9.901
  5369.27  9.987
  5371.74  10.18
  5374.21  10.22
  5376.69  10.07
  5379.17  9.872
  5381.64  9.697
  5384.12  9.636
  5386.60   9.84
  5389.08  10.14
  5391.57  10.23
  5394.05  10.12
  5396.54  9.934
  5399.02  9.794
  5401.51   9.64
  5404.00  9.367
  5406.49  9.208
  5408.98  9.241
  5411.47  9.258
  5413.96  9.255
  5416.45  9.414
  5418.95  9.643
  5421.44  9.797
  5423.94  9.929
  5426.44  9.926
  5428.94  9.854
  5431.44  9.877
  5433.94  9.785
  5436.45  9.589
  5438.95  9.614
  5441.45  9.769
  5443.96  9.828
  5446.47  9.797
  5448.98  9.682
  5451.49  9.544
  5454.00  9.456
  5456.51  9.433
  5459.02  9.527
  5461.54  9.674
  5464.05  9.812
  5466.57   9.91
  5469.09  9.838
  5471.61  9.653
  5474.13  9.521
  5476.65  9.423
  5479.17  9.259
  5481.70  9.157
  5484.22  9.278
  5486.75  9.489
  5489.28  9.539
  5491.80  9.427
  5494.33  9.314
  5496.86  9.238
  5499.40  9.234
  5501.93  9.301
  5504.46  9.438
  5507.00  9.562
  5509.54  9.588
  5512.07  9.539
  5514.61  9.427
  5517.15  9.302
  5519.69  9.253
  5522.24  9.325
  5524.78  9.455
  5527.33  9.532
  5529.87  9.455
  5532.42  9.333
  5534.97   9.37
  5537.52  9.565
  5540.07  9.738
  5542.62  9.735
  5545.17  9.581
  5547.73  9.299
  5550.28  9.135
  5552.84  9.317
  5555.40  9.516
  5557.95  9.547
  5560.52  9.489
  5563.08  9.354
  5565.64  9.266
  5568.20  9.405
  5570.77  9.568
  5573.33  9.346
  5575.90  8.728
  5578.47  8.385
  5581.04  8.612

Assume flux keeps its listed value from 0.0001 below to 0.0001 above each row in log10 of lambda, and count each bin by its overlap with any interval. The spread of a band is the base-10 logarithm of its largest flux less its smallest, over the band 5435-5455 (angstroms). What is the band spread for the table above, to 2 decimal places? -0.43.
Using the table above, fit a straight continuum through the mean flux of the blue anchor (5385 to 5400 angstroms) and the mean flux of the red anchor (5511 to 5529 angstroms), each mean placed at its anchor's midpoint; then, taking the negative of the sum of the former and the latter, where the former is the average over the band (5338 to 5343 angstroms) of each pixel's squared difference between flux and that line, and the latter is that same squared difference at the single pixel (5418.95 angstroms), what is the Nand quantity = -0.07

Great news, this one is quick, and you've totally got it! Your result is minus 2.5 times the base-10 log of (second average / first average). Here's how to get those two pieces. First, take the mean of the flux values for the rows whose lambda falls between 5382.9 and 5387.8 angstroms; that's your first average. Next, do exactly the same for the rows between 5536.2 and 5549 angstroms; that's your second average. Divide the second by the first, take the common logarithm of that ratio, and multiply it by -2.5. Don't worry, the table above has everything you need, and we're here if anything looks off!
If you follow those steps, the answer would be 0.017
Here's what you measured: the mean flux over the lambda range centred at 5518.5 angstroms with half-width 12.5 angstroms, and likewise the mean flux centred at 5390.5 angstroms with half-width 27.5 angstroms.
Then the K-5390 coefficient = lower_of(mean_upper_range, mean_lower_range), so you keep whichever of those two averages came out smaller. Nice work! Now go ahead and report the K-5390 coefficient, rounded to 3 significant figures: 9.44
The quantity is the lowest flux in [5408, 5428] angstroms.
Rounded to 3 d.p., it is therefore 9.241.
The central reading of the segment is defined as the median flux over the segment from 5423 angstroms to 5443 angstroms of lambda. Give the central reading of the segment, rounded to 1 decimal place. 9.8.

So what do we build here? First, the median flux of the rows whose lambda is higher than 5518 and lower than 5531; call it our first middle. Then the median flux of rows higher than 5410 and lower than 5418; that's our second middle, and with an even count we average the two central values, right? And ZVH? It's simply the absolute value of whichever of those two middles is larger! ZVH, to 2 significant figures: 9.5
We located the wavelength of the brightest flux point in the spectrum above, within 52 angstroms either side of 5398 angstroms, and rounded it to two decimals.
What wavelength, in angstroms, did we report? 5361.85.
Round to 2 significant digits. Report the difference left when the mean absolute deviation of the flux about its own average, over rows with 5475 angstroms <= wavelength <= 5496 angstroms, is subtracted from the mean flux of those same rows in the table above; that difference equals 9.3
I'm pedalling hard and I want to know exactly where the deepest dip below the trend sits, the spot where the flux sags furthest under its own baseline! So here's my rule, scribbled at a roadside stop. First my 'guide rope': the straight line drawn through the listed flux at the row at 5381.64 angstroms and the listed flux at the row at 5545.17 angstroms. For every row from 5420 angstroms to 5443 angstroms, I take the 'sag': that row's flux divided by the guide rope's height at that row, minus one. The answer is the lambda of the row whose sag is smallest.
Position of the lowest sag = 5436.45 angstroms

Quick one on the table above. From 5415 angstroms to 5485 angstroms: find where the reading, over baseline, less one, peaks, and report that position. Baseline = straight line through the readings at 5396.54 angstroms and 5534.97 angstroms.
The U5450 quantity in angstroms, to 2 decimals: 5466.57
